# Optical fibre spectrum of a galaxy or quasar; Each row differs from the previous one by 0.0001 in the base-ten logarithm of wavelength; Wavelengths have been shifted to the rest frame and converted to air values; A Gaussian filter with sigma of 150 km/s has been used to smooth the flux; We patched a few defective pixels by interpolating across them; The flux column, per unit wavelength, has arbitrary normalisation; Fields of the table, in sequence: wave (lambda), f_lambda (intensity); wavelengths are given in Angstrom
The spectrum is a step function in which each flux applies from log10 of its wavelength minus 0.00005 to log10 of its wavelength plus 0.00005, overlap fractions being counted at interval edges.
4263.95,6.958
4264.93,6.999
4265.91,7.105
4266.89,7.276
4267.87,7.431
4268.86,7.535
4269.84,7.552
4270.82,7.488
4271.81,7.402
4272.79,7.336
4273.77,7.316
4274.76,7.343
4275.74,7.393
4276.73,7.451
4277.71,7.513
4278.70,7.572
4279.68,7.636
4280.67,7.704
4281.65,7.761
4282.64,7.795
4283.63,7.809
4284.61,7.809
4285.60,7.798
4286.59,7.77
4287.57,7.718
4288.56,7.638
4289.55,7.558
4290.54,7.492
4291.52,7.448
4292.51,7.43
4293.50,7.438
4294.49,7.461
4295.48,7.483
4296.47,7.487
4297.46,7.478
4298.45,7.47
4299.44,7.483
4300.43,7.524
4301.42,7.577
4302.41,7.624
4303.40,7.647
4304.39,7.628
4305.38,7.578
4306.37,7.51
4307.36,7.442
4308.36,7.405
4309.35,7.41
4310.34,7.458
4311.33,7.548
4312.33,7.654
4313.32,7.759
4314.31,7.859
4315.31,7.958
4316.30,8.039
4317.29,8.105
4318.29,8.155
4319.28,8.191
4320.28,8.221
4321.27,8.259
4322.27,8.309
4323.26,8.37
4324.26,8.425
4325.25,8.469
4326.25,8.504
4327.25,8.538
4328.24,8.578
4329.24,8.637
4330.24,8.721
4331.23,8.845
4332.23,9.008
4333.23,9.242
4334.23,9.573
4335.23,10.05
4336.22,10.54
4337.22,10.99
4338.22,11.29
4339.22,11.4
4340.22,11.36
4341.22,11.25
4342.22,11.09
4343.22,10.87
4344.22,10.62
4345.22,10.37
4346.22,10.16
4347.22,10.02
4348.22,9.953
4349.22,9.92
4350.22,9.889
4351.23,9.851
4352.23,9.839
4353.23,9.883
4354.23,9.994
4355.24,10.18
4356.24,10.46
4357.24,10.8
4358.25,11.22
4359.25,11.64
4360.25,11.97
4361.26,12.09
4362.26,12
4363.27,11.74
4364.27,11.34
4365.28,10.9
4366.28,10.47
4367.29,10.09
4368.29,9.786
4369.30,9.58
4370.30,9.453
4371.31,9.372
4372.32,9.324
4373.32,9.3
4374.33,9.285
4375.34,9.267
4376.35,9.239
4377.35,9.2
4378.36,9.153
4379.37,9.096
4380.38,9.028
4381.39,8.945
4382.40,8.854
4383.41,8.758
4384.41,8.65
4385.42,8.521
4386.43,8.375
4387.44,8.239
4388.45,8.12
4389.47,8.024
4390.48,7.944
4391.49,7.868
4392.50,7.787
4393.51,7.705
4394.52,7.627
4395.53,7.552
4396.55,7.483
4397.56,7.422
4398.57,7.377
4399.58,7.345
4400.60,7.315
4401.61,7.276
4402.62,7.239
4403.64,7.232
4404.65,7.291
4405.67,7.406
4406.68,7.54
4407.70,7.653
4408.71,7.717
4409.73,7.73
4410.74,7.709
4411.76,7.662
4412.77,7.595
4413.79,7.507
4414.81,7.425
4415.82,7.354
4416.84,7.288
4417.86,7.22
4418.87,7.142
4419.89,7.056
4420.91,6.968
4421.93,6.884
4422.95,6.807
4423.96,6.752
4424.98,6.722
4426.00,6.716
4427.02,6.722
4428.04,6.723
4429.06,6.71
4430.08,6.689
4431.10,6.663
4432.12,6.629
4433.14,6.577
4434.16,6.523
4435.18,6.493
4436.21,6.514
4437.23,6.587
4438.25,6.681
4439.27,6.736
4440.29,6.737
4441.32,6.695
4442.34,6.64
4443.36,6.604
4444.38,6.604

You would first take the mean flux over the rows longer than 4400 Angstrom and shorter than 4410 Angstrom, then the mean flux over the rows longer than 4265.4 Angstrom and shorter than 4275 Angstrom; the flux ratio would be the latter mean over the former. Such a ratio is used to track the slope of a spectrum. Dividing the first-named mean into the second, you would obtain 0.99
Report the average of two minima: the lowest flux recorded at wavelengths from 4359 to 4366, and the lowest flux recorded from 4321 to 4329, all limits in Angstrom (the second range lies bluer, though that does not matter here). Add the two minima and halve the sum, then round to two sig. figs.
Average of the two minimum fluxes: 9.6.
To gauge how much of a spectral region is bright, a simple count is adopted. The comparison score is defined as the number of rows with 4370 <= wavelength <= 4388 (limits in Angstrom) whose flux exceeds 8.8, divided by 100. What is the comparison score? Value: 0.130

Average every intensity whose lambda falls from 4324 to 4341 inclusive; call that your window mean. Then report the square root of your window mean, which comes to 3.1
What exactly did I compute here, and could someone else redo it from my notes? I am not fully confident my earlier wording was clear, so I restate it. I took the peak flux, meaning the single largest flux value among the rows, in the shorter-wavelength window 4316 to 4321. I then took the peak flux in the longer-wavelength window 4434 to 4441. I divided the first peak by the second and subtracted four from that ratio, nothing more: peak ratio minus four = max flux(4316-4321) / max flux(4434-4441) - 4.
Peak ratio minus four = -2.78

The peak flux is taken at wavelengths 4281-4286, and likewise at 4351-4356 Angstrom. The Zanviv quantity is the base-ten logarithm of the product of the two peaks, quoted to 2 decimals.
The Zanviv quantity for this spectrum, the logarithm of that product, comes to 1.90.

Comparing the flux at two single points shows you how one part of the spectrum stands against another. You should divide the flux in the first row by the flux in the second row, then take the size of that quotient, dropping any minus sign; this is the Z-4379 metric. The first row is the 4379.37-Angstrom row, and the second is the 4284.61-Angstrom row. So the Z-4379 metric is 1.16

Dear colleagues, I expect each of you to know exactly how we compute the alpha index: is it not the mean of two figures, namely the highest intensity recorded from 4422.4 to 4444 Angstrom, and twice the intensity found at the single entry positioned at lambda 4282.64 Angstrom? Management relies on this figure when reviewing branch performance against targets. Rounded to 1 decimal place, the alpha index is 11.2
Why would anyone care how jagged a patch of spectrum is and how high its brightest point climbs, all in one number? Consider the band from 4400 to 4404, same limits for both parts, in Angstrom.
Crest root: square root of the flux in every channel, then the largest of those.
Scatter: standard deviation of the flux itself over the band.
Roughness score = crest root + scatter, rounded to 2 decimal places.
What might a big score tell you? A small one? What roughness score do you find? 2.74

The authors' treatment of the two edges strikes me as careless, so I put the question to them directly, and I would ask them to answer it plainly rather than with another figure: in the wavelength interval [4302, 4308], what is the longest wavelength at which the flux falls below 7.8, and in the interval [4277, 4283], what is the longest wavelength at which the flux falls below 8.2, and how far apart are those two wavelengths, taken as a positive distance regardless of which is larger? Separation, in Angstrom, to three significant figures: 24.7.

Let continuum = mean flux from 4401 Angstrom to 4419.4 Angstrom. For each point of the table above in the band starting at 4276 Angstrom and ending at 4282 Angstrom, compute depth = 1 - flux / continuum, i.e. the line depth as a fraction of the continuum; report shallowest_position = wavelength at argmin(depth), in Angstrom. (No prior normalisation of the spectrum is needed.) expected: 4281.65 Angstrom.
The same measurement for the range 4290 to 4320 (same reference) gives 4319.28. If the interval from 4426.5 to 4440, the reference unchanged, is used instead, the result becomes 4439.27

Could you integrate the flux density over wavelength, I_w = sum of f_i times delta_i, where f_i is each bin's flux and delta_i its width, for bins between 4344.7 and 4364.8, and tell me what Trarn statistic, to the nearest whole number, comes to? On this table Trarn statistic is 214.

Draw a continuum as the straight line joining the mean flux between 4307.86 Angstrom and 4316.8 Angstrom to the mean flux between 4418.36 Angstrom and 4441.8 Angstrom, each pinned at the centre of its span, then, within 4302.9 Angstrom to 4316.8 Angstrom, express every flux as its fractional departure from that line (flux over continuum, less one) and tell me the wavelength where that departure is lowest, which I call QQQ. 4308.36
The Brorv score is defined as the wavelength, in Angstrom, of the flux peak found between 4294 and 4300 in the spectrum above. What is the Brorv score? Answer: 4296.47 Angstrom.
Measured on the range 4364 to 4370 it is 4364.27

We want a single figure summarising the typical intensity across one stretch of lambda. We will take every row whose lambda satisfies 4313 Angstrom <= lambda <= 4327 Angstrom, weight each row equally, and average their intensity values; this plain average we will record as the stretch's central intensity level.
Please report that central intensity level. 8.2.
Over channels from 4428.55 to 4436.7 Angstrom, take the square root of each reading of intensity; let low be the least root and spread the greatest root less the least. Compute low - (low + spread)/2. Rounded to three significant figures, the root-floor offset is 1.25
